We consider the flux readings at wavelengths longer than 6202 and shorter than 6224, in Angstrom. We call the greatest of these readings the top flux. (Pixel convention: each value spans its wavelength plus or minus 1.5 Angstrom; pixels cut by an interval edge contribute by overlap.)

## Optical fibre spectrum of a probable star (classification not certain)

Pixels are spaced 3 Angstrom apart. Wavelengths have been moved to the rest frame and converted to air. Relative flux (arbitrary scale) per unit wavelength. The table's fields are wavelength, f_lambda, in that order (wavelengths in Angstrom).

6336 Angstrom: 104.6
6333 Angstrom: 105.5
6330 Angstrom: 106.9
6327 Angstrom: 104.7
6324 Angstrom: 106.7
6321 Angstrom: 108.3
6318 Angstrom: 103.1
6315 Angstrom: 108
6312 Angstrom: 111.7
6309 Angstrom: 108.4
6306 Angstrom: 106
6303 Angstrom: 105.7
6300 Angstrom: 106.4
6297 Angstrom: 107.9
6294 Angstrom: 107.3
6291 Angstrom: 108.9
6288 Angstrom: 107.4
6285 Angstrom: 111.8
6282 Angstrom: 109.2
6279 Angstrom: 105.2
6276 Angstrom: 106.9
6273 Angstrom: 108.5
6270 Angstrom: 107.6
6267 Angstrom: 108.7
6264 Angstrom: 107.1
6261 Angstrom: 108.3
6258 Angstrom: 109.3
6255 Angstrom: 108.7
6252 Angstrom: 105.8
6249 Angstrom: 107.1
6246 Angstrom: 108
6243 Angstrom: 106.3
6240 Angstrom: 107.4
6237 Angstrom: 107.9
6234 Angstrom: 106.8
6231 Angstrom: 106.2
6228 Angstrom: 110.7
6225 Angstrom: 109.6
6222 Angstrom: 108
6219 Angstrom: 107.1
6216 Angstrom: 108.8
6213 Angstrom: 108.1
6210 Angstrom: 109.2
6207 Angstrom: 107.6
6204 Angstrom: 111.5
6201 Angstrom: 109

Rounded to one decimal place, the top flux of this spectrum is 111.5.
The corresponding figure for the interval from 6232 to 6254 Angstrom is 108.0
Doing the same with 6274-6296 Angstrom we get 111.8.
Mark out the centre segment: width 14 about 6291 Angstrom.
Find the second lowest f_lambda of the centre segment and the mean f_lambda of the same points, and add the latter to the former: 216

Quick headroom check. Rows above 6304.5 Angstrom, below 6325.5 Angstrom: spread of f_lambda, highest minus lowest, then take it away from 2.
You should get -6.6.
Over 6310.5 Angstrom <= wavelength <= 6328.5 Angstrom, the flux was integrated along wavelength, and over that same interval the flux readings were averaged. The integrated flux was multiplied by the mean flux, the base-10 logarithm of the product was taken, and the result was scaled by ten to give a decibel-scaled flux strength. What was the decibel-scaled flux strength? 53.1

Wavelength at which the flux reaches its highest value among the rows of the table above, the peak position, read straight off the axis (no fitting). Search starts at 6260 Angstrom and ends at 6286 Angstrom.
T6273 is 6285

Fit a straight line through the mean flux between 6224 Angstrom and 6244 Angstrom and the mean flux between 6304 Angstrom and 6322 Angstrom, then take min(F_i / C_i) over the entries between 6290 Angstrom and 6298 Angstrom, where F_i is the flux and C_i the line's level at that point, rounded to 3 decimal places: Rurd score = 0.997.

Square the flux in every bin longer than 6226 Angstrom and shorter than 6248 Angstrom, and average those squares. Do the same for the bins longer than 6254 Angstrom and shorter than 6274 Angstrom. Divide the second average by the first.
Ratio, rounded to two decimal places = 1.01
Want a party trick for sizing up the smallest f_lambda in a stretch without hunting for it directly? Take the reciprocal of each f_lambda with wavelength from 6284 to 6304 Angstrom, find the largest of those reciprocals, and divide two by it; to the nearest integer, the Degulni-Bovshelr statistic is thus 211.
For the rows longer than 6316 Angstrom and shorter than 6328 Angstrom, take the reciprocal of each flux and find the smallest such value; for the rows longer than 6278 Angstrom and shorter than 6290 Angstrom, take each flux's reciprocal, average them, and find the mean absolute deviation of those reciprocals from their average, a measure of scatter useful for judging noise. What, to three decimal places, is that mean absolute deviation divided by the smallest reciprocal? 0.019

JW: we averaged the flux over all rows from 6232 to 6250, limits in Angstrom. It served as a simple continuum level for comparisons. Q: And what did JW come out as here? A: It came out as 107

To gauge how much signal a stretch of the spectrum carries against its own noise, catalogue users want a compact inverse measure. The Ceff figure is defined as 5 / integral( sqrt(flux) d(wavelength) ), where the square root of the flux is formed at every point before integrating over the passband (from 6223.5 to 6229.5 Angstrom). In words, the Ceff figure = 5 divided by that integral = 0.0794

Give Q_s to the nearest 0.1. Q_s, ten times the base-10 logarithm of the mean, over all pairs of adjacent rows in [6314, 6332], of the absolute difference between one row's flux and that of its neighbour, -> 5.0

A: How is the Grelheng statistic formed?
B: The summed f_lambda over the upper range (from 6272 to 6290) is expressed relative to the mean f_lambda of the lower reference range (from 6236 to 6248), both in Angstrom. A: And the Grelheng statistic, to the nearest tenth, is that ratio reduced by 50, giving -44.0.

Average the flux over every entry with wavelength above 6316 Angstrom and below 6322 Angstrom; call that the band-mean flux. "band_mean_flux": 106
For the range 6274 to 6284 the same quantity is 107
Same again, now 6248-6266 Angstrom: 108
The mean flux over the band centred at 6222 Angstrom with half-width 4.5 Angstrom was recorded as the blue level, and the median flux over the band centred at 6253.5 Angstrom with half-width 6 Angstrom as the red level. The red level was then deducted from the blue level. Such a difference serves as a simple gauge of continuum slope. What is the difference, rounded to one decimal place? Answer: 0.3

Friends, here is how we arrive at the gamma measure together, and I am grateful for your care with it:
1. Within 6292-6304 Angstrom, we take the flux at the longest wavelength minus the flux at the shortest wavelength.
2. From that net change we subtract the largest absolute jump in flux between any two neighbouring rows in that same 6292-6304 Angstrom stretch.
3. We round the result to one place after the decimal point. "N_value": -3.1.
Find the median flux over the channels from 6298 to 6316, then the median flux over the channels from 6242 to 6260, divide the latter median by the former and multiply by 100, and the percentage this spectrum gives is 100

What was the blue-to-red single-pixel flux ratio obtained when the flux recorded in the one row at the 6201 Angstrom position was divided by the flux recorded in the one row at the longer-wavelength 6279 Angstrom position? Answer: 1.04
